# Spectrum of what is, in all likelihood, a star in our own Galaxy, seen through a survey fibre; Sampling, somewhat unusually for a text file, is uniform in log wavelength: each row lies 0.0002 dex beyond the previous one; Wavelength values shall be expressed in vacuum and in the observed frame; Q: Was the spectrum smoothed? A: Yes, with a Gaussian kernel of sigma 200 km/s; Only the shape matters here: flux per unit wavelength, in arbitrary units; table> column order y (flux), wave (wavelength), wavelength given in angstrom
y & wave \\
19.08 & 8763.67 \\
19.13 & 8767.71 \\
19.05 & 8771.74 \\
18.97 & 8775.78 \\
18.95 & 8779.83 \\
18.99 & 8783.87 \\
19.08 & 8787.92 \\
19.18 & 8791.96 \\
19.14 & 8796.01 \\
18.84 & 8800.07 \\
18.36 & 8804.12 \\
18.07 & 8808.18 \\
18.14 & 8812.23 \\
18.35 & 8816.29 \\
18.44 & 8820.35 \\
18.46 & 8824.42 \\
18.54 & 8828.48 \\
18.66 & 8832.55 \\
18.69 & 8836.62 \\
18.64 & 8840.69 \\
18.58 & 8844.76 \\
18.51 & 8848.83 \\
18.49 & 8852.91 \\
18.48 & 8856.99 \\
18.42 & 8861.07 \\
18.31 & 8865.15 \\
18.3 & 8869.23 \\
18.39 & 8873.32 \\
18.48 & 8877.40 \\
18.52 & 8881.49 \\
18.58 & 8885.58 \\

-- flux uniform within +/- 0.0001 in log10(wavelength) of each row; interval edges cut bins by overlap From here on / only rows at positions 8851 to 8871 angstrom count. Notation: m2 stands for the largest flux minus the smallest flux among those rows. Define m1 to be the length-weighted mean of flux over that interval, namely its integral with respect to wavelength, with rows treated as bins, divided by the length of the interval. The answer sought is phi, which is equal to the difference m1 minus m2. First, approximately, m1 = 18.4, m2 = 0.190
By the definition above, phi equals 18.2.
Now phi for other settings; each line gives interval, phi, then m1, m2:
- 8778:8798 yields 18.8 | 19.1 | 0.230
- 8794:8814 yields 17.4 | 18.5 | 1.070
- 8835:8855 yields 18.4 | 18.6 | 0.200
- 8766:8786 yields 18.8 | 19.0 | 0.180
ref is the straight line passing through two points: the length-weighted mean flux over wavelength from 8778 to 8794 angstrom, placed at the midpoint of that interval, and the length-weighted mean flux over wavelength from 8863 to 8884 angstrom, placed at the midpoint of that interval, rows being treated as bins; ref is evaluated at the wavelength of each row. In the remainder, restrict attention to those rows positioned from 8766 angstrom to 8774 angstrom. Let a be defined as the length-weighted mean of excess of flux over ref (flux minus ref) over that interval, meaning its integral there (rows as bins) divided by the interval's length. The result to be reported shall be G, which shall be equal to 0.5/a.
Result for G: -5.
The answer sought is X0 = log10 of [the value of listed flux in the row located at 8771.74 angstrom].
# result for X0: 1.28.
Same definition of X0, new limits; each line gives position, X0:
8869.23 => 1.26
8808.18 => 1.26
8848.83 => 1.27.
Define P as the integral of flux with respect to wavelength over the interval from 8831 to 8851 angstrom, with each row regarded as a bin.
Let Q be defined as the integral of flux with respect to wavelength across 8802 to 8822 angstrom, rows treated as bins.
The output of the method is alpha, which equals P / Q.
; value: 1.02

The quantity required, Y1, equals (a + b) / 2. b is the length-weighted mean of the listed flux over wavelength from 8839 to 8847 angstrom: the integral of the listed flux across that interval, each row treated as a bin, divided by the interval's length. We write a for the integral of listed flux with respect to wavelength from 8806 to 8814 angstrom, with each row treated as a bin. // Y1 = 82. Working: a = 145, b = 18.6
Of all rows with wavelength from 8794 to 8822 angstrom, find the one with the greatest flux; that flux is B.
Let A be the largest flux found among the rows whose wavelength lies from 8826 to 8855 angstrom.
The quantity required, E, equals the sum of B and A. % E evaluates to 37.8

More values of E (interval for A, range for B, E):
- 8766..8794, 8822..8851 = 37.9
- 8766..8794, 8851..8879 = 37.7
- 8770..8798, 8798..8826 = 38.0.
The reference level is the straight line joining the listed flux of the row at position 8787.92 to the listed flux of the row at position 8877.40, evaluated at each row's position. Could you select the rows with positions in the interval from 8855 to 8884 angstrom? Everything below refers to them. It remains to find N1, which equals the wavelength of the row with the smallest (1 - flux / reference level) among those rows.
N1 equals 8881.49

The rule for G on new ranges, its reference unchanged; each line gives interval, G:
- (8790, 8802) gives 7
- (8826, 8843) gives -7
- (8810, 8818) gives -1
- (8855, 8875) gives -5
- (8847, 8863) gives -7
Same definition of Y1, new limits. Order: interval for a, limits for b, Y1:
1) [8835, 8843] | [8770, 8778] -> 84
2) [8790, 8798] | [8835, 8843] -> 86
